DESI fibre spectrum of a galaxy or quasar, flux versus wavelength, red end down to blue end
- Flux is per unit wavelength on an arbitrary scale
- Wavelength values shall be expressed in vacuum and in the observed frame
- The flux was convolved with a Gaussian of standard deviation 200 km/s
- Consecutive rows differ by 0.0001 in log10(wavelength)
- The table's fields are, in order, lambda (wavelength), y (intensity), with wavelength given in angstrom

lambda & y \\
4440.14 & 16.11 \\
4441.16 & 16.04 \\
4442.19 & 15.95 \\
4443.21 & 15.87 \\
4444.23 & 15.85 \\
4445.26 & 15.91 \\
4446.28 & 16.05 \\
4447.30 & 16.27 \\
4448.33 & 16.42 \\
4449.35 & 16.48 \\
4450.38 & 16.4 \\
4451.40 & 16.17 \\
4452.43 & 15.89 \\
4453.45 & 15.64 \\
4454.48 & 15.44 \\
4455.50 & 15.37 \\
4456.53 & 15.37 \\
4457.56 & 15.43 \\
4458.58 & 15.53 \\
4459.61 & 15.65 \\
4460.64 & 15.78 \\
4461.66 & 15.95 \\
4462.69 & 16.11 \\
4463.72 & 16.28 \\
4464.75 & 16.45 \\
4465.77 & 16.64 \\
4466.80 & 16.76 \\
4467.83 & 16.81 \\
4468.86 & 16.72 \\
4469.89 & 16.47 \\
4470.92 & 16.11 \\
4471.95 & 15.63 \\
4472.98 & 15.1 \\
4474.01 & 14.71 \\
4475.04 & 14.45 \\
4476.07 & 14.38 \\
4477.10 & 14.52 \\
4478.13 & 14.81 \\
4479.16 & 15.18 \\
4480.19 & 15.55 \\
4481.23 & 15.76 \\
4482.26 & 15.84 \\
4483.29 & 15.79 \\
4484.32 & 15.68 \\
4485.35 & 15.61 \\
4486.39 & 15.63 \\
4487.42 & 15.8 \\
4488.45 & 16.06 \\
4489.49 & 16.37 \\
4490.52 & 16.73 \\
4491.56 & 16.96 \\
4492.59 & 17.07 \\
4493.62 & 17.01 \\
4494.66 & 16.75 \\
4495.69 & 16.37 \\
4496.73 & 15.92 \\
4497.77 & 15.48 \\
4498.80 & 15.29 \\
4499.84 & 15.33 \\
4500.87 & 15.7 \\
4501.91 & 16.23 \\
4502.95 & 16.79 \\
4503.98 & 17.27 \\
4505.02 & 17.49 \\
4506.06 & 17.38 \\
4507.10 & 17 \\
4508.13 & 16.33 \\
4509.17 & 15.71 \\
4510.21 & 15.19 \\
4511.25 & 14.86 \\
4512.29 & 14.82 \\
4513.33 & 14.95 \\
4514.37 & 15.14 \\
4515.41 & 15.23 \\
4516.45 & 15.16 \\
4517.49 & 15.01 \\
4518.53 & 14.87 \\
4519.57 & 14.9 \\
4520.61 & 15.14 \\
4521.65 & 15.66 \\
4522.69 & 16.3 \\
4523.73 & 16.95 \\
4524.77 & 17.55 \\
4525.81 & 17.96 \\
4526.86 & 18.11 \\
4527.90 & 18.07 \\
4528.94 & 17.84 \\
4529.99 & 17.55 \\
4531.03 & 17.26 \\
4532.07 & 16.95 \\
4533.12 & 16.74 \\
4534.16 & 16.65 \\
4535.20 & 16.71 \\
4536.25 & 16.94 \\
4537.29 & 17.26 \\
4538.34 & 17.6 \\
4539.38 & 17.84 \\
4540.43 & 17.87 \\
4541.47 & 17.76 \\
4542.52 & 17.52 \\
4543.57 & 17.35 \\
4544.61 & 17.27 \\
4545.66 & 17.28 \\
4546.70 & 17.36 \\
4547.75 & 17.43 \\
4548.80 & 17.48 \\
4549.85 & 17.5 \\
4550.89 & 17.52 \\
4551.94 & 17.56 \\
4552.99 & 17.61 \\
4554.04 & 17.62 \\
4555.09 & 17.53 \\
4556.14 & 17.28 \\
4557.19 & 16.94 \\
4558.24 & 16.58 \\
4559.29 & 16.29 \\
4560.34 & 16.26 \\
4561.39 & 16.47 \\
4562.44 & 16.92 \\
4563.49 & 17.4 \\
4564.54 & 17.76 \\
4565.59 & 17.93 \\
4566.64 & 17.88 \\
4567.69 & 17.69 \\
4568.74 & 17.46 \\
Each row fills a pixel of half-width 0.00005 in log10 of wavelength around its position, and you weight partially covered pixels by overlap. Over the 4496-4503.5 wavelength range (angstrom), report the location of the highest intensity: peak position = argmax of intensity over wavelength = 4502.95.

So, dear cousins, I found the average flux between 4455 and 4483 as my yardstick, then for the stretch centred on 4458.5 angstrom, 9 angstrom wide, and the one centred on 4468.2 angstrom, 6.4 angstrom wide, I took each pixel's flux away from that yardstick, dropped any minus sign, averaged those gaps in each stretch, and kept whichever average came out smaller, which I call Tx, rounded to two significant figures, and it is 0.23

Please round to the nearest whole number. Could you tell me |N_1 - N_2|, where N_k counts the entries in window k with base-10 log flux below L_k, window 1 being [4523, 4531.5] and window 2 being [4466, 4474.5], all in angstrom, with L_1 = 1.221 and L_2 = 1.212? 4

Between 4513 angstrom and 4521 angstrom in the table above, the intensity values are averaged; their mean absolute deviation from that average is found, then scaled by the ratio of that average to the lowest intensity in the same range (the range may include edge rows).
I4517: 0.12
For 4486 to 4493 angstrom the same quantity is 0.49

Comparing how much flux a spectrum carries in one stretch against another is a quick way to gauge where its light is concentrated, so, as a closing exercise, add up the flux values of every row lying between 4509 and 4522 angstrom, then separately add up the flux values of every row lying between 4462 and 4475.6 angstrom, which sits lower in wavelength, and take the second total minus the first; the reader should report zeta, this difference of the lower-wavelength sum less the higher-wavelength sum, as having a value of 12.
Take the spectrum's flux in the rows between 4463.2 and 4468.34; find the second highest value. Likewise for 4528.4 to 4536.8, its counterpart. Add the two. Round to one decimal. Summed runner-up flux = 34.3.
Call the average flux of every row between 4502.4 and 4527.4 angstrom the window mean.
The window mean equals 16.1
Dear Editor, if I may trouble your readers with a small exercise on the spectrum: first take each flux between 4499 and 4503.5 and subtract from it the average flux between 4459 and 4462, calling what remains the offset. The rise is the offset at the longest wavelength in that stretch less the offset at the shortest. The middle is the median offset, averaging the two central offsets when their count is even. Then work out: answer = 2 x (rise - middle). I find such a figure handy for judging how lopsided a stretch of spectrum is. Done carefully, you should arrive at 3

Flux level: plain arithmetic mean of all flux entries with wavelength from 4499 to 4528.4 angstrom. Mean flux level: 16.1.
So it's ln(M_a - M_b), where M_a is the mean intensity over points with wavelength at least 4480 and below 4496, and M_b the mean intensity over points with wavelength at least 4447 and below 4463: -1.1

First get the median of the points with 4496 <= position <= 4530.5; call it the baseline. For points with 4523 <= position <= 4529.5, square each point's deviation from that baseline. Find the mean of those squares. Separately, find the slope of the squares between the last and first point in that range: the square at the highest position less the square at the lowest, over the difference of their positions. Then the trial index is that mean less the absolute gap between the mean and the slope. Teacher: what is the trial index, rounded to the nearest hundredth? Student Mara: 0.58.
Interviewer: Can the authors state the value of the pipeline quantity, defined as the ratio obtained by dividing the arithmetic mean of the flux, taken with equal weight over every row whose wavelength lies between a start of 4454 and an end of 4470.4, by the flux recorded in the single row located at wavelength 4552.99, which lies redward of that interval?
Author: 0.911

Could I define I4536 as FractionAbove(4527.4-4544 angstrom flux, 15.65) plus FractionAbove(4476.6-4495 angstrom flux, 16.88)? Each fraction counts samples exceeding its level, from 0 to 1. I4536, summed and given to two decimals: 1.17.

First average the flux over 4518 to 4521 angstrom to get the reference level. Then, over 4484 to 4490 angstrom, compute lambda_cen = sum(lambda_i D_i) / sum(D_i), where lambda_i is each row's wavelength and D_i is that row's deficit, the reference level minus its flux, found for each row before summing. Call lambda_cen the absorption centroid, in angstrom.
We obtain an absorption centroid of 4487.4 angstrom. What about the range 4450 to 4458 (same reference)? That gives 4452.9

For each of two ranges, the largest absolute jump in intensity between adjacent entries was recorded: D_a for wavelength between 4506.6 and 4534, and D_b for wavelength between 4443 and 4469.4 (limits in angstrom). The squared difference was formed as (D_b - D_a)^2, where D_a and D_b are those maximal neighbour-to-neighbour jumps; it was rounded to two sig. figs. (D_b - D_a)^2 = 0.15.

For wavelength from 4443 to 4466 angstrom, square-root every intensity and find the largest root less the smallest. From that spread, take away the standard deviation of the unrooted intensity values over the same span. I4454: -0.2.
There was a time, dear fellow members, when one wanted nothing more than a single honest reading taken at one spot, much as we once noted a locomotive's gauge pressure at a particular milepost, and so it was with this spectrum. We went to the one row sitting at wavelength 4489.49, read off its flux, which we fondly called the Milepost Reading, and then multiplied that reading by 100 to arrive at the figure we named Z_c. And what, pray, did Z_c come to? 1637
